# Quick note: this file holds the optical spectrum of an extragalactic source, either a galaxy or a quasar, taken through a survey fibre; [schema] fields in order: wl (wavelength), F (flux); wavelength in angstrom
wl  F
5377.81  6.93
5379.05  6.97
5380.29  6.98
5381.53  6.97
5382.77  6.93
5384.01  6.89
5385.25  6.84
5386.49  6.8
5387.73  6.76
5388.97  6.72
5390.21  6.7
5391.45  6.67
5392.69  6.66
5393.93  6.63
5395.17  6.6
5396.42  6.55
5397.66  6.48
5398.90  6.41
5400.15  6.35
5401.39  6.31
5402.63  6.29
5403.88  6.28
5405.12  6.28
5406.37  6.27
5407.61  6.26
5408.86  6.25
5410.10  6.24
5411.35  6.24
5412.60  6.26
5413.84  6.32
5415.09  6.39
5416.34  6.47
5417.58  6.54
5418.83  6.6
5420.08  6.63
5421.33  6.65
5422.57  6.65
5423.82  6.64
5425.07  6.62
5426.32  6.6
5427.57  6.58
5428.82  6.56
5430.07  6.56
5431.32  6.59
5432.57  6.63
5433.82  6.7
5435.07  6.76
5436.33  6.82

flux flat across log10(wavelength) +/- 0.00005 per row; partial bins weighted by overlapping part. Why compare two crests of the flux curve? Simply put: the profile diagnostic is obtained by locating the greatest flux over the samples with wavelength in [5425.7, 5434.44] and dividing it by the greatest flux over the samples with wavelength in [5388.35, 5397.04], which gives 1.00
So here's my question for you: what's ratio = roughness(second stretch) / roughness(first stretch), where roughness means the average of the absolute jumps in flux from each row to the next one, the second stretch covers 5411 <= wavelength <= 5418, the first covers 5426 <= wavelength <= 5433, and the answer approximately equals 2.7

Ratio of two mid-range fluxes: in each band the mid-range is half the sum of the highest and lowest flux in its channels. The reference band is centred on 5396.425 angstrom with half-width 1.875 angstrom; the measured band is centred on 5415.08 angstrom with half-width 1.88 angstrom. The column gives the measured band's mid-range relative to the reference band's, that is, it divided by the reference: 0.978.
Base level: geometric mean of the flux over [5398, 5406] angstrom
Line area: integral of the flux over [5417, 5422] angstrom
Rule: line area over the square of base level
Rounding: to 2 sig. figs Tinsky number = 0.83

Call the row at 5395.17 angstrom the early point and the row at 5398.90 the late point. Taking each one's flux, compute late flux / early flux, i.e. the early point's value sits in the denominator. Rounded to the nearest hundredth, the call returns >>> 0.97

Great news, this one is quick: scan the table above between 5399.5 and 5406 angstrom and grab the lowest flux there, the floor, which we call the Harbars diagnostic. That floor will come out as 6.28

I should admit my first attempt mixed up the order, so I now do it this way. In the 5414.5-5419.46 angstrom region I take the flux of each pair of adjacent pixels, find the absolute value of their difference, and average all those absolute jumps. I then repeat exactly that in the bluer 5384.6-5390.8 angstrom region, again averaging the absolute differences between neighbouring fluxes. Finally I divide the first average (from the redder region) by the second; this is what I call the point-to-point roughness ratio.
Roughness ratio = 2.0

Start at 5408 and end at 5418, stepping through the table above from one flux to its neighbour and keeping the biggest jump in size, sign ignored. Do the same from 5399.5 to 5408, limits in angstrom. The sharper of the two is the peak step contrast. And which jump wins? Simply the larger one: 0.080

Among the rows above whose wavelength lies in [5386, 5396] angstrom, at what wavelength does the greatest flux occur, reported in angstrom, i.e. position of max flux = 5386.49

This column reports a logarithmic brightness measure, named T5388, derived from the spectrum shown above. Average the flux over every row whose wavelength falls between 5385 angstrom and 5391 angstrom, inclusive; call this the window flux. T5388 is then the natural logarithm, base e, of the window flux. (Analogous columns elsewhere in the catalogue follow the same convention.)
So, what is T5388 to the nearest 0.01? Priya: 1.91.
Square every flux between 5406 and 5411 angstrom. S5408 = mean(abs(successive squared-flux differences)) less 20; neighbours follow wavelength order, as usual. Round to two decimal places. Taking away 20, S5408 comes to -19.87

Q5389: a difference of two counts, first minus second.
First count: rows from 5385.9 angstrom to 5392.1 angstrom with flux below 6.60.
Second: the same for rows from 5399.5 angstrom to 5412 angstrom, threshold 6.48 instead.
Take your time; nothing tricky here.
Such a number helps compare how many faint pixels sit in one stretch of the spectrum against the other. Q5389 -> -10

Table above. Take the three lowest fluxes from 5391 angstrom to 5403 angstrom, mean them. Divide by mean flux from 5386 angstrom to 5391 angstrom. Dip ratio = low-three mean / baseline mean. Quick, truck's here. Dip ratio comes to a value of 0.936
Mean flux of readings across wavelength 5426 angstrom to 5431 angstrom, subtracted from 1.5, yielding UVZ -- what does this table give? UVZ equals -5.07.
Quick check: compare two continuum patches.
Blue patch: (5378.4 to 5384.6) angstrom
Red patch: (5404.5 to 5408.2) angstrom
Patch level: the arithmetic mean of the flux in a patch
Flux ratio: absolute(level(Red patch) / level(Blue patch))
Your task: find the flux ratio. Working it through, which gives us 0.90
